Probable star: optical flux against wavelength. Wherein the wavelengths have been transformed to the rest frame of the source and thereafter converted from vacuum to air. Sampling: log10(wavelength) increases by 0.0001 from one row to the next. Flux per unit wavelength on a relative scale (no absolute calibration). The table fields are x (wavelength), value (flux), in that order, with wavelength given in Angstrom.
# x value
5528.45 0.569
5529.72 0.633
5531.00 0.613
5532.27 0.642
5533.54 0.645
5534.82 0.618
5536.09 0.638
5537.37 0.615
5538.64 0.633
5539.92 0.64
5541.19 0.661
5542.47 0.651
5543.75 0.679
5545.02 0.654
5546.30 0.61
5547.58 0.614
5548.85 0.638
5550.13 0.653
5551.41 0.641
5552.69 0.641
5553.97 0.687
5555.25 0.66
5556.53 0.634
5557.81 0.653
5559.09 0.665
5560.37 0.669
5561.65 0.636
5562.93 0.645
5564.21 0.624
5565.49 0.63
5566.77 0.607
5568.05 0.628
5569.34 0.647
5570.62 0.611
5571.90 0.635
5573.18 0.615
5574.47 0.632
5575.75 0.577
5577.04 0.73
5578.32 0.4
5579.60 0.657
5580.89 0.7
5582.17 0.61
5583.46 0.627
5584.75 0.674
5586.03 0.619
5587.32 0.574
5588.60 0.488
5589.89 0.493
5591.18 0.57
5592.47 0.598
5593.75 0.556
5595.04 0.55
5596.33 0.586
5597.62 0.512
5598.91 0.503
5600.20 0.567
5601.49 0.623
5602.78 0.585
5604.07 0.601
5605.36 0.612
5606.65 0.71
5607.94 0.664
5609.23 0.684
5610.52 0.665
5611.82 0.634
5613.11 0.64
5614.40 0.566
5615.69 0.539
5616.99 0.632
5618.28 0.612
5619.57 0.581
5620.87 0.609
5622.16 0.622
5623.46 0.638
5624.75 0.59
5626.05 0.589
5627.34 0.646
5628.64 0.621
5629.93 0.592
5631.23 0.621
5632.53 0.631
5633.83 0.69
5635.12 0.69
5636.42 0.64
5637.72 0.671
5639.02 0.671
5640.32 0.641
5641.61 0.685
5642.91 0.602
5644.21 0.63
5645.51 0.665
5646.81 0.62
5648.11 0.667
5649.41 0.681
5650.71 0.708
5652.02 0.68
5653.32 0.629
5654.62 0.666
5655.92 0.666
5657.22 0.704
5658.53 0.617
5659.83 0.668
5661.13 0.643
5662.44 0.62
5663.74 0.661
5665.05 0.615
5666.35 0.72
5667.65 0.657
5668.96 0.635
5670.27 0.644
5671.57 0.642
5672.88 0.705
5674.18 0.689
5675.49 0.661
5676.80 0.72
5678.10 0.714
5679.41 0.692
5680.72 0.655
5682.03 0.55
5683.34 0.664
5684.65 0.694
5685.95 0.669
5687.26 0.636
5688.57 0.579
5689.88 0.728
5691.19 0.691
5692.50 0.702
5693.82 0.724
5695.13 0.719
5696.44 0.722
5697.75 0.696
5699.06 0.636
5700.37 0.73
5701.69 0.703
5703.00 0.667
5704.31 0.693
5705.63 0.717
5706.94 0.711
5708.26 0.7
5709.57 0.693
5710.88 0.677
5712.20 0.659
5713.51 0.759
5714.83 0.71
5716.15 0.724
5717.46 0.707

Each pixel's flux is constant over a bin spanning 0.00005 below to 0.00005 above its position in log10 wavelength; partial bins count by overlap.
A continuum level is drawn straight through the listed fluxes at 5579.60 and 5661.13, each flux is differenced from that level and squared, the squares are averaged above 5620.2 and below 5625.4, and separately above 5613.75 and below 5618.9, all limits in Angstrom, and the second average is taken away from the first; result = -0.0039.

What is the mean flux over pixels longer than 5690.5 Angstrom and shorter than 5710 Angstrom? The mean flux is 0.70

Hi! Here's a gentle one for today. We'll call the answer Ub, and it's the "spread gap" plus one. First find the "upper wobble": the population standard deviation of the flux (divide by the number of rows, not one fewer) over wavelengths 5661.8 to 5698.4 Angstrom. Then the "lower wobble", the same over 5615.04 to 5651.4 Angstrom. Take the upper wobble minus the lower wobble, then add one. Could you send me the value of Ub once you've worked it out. 1.01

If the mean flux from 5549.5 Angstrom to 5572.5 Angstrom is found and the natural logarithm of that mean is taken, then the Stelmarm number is -0.44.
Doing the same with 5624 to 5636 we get -0.46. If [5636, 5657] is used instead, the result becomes -0.42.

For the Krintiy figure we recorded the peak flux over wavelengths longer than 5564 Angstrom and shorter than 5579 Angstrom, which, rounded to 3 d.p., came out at 0.730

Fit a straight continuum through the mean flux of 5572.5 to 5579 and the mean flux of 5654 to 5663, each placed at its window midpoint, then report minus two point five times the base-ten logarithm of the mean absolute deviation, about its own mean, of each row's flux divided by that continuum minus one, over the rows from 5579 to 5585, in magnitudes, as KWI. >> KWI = 3.30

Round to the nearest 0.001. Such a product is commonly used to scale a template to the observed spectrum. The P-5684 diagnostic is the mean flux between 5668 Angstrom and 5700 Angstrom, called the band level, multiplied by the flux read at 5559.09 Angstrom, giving 0.448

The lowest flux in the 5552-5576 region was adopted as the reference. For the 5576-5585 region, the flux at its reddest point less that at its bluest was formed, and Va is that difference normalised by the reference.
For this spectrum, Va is -0.10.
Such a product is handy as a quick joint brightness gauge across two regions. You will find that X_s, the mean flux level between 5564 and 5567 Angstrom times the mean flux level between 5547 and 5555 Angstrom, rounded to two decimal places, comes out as 0.40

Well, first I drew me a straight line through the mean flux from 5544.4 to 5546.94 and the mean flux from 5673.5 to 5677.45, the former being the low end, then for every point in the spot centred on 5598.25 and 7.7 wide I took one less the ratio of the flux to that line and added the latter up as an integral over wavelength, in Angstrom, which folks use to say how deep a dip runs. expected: 1.2 Angstrom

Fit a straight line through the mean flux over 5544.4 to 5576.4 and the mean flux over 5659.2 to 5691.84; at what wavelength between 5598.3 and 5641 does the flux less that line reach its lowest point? 5598.91 Angstrom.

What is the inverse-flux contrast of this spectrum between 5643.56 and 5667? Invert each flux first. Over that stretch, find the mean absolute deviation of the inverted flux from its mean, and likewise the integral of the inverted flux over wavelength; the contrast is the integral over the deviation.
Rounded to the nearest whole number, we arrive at 577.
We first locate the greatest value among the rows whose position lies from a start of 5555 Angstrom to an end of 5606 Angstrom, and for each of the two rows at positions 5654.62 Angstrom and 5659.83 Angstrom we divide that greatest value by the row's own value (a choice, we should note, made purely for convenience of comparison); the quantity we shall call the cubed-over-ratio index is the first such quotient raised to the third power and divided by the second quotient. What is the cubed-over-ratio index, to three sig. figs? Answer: 1.21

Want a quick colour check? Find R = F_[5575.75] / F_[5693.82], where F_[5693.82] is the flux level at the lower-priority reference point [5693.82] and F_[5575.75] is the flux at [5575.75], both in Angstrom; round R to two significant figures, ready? 0.80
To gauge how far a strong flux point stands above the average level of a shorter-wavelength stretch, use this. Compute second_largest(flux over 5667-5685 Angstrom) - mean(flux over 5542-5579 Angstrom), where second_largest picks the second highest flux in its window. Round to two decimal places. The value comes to 0.08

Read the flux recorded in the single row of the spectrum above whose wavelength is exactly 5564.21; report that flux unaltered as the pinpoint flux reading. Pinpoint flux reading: 0.624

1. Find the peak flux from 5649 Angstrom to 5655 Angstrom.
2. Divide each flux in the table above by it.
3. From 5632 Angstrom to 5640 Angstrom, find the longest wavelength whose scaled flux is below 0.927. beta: 5636.42 Angstrom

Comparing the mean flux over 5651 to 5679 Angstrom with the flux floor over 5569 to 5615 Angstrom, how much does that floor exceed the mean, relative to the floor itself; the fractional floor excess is -0.66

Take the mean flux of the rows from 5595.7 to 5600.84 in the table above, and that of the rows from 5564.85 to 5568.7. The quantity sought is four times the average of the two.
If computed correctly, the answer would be 2.33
